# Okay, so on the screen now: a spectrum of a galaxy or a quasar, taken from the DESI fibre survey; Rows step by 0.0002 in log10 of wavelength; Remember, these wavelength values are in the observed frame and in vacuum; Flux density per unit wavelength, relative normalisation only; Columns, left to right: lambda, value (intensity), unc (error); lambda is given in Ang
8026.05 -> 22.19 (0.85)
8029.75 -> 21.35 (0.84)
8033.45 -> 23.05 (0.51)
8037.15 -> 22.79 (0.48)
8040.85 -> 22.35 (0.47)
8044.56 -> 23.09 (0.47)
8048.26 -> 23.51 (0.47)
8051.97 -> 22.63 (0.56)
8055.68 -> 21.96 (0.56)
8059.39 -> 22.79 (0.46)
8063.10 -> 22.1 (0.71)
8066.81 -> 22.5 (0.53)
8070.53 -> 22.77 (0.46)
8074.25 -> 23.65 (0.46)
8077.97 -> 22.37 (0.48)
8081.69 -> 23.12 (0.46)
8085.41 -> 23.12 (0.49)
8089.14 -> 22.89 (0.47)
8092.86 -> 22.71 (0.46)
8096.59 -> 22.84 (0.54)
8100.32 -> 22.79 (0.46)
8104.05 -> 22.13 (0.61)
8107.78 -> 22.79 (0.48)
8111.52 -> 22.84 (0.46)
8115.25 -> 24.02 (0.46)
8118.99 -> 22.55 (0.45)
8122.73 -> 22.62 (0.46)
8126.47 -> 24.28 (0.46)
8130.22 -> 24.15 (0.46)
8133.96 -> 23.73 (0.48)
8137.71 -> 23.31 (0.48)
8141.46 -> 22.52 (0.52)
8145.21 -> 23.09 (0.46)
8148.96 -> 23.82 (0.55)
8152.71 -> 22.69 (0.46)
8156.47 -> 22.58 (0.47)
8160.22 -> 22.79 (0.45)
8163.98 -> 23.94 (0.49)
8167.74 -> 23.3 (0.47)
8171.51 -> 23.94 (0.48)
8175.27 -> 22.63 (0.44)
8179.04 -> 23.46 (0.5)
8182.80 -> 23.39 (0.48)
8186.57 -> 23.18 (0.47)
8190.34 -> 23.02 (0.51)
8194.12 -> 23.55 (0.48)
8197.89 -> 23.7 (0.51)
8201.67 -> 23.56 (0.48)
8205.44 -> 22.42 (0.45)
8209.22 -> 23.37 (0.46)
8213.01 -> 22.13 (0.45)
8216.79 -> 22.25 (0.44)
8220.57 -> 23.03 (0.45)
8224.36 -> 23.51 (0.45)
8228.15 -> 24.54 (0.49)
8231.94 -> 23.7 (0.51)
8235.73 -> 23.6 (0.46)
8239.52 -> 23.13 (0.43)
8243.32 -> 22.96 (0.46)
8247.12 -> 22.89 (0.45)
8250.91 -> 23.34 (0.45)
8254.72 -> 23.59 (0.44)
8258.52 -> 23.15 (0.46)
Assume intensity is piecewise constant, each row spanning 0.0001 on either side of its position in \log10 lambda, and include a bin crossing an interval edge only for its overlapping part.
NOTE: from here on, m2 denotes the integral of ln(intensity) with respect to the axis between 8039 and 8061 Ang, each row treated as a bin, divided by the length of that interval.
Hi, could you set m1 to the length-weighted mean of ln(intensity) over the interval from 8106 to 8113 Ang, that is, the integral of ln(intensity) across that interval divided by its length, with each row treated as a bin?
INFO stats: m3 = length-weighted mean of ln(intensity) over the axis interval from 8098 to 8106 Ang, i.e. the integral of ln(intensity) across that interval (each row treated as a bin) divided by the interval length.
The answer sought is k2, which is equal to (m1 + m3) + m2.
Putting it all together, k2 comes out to 9.36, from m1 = 3.125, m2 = 3.12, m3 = 3.11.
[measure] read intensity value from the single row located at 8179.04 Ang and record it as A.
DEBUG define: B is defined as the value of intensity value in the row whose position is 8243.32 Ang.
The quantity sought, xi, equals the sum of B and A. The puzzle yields 46.4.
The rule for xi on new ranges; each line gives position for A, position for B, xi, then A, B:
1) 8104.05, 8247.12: 45.0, 22.13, 22.89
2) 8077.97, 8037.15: 45.2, 22.37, 22.79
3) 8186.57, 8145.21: 46.3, 23.18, 23.09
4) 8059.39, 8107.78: 45.6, 22.79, 22.79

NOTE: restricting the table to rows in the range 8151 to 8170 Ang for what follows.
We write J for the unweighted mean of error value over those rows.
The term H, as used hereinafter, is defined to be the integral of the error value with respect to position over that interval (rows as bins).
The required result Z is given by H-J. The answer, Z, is 8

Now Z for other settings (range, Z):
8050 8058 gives 4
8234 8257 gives 10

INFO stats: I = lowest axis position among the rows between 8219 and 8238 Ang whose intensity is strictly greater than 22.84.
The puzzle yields 8220.57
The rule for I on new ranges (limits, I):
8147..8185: 8148.96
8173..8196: 8179.04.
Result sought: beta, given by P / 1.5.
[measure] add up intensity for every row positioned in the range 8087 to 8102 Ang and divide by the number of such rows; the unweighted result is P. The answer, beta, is 15.2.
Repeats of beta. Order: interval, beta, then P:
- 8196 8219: 15.3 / 22.9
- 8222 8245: 15.7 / 23.6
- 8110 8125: 15.3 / 23.0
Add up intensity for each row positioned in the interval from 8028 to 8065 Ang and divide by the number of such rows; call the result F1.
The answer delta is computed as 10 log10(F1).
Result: 13.5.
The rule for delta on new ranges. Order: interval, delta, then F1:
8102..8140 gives 13.7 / 23.2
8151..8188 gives 13.7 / 23.2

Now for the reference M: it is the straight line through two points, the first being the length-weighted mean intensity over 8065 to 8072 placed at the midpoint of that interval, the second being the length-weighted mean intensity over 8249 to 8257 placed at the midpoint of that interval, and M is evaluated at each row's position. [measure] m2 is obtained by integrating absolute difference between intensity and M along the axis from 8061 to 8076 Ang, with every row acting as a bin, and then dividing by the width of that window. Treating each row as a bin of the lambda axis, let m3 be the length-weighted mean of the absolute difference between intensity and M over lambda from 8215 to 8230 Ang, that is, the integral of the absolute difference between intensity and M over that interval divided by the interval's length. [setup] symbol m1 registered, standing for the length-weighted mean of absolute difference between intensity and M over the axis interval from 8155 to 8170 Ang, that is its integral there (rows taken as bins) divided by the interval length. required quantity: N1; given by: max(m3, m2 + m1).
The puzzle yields 0.89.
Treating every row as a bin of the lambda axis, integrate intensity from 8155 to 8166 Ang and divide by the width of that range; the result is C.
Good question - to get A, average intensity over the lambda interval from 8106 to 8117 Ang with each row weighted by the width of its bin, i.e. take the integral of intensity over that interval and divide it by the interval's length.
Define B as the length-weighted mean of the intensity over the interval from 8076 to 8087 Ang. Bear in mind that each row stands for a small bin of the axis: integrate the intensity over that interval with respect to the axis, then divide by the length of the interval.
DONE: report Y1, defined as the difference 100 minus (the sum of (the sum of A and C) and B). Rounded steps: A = 23.2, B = 22.9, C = 23.14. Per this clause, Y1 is 30.8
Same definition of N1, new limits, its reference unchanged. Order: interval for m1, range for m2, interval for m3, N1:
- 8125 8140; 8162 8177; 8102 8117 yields 1.55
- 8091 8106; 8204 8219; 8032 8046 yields 0.96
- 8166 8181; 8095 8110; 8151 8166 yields 0.67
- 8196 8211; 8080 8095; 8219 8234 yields 0.71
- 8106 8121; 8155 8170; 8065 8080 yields 0.84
